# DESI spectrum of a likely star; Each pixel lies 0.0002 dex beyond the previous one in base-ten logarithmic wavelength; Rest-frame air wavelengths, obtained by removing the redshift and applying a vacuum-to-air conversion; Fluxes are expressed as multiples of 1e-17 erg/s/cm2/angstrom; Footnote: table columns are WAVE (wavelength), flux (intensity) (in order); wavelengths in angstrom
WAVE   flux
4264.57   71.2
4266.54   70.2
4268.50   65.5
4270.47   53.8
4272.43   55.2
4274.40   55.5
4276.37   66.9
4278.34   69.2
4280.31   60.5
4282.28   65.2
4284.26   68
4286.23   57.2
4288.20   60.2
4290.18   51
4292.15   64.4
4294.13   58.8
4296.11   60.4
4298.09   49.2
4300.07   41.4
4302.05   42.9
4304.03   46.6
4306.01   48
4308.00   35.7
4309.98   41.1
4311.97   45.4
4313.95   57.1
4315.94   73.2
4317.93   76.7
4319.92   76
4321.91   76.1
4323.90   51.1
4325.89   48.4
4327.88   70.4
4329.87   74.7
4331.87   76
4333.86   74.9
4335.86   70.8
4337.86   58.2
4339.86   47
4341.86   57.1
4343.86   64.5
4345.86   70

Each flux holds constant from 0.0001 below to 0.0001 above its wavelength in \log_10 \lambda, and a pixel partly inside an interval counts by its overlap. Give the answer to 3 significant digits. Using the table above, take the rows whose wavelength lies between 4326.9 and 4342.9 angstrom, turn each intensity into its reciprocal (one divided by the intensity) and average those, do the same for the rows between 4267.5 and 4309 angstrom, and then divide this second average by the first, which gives 1.19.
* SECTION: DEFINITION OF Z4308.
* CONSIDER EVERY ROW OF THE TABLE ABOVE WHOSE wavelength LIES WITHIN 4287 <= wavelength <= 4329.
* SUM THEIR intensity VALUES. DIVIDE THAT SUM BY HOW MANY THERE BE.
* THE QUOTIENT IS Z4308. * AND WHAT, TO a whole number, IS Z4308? 56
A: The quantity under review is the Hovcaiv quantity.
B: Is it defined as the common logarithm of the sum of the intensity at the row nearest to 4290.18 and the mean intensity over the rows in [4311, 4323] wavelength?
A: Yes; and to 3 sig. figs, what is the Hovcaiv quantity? 2.07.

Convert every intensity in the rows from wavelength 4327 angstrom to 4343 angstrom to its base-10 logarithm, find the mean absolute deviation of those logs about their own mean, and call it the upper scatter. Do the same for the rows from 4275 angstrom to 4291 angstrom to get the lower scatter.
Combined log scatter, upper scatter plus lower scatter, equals 0.099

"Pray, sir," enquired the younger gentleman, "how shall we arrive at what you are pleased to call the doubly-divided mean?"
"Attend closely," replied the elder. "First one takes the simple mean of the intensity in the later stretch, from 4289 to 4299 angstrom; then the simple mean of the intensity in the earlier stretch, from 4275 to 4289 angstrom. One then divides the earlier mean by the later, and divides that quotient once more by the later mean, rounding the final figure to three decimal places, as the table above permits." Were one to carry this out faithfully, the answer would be 0.020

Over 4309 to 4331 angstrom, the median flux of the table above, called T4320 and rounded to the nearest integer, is 70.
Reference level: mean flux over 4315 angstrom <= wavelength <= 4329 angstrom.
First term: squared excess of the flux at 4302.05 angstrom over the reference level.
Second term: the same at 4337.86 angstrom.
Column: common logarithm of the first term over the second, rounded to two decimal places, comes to 0.85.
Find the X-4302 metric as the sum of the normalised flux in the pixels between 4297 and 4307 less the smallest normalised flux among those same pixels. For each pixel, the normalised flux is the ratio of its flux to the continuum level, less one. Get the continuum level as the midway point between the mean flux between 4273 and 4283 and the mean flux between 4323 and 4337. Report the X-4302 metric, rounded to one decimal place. -1.1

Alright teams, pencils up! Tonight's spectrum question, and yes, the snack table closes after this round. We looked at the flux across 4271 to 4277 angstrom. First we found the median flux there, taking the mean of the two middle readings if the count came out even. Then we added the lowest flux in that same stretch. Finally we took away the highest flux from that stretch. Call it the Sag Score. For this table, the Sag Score 44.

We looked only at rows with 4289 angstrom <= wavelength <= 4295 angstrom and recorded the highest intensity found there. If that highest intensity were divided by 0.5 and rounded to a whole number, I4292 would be 129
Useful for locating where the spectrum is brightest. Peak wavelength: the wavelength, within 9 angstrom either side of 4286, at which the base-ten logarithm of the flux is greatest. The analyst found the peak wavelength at 4278.34 angstrom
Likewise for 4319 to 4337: 4321.91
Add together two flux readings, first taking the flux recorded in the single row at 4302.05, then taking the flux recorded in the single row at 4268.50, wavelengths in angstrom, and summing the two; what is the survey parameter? 108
